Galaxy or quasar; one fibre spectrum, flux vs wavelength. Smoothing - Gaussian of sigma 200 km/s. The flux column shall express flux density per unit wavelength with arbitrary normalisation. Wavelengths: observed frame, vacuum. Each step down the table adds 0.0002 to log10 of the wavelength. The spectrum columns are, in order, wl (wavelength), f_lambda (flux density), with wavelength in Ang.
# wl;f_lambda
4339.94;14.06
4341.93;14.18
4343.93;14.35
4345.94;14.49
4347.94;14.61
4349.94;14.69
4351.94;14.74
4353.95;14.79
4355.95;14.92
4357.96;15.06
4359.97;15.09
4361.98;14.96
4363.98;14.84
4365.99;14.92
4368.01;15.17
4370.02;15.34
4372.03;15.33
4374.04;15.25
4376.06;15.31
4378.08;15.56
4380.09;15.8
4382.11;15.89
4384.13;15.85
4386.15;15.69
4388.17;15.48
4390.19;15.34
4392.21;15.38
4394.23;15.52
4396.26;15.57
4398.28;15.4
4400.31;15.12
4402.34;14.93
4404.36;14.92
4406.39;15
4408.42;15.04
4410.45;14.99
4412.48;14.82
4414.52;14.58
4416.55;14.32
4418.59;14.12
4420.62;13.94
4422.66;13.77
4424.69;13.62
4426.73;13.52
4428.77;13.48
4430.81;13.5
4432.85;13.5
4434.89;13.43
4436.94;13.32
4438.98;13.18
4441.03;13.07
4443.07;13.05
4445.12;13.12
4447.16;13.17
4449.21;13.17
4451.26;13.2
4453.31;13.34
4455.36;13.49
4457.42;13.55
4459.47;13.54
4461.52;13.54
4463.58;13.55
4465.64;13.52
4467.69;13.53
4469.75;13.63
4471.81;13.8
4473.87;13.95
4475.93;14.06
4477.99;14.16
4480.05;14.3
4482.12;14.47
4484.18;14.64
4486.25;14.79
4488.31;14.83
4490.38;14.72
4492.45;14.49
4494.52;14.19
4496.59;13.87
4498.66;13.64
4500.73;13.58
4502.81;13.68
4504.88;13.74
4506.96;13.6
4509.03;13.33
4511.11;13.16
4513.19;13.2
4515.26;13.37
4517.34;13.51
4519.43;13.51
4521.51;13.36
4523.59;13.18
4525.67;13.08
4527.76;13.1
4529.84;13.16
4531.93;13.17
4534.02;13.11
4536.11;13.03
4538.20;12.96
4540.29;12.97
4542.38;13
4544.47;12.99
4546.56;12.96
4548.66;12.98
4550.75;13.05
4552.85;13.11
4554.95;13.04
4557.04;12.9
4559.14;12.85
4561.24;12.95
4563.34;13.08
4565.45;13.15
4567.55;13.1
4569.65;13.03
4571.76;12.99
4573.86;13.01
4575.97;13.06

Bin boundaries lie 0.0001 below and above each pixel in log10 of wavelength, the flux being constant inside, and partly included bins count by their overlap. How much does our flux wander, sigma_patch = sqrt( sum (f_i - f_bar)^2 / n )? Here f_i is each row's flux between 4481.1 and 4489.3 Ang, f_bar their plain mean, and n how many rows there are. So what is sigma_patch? 0.14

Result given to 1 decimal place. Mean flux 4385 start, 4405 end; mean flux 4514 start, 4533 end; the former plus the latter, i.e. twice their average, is 28.6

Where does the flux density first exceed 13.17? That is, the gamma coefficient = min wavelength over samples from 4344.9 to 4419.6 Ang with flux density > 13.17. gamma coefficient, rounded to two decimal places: 4345.94 Ang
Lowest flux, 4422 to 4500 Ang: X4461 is 13.05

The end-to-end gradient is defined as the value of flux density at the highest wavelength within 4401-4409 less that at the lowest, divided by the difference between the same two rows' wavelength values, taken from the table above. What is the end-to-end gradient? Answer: 0.018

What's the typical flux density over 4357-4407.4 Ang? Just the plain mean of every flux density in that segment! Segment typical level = 15.3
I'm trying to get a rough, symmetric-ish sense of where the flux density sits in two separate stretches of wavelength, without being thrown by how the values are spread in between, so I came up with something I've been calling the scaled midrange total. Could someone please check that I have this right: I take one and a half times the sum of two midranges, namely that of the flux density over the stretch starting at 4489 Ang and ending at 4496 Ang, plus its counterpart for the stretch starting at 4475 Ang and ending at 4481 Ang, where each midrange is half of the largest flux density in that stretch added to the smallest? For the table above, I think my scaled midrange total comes 43.0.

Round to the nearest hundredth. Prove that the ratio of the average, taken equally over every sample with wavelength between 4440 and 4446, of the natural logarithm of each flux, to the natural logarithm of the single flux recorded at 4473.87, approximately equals 0.98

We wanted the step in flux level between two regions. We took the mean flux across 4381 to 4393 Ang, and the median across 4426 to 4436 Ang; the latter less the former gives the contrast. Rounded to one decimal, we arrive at -2.1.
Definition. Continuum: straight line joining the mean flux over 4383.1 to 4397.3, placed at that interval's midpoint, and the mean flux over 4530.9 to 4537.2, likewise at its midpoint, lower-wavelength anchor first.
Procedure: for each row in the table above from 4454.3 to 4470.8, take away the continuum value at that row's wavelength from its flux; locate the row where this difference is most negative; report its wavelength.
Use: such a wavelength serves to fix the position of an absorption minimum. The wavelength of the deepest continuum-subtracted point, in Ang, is 4455.36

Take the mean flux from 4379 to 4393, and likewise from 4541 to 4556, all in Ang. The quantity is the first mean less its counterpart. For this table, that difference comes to 2.6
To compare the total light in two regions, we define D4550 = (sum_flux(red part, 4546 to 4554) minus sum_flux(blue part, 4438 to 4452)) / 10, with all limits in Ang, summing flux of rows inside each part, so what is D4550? -4.0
